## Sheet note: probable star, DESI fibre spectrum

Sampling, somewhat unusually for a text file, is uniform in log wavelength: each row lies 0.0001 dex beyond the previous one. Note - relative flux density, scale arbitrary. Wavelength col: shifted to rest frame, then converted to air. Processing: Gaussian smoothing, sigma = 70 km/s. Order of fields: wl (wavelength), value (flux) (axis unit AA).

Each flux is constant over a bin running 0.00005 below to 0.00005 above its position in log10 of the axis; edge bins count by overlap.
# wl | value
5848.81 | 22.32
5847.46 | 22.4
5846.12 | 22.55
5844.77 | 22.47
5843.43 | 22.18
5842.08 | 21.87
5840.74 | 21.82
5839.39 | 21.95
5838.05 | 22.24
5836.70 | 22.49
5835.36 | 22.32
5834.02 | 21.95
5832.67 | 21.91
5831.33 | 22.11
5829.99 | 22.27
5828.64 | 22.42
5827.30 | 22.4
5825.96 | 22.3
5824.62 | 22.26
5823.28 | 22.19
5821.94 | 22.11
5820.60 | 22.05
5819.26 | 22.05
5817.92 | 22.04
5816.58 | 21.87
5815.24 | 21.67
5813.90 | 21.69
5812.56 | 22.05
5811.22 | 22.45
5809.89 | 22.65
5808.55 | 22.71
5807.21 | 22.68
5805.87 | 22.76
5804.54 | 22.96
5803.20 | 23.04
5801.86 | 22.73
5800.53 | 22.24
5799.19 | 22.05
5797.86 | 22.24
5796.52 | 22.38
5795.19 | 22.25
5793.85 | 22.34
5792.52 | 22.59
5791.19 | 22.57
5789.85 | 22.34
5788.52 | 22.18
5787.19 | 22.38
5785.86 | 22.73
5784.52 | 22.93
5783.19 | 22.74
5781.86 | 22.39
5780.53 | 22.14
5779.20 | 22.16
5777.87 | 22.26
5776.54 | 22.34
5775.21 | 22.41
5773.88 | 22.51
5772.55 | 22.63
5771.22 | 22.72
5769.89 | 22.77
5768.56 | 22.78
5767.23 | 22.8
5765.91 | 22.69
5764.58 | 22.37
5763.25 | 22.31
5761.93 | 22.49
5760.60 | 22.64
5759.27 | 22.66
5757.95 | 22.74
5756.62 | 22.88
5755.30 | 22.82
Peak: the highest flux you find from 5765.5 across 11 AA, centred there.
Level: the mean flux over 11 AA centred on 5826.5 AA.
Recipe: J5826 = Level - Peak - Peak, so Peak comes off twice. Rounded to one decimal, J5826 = -23.3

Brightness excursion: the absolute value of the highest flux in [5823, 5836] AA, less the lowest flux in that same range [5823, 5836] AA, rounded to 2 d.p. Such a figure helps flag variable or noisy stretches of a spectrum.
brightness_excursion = 0.51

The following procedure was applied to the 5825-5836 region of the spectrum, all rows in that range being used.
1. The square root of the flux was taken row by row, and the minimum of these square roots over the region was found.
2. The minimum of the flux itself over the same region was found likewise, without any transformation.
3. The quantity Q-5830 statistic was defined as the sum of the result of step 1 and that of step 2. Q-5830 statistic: 26.6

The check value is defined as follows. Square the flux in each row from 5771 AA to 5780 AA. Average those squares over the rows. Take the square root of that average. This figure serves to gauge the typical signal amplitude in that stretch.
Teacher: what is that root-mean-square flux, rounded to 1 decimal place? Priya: 22.4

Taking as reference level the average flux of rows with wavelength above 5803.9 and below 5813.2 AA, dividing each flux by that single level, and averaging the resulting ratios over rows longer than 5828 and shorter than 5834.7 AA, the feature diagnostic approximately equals 0.98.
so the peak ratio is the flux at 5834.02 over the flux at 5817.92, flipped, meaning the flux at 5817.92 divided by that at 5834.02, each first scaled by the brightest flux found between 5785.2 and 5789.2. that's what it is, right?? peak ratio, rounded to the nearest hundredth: 1.00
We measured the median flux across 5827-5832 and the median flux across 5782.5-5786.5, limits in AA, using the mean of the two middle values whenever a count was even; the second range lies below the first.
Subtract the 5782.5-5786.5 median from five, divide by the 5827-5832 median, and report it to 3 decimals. -0.794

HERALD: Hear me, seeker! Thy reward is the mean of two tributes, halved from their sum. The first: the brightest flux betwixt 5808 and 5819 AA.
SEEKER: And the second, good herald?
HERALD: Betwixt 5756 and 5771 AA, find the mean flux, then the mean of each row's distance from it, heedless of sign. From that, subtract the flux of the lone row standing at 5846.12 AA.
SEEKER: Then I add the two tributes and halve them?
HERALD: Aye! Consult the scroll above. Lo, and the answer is 0.15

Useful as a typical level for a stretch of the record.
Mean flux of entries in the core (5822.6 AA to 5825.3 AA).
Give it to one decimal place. 22.2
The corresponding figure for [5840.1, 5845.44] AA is 22.1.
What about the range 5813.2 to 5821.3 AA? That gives 21.9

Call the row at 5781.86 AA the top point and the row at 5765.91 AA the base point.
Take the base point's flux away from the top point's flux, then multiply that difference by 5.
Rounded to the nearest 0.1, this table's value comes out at -1.5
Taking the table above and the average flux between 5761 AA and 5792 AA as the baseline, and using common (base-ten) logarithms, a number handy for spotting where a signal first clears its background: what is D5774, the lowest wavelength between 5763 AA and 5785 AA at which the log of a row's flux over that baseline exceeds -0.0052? 5763.25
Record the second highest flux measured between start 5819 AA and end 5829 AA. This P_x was 22.4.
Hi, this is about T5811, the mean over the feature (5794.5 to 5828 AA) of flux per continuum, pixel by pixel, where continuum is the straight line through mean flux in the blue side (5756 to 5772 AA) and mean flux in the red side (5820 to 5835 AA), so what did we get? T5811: 1.00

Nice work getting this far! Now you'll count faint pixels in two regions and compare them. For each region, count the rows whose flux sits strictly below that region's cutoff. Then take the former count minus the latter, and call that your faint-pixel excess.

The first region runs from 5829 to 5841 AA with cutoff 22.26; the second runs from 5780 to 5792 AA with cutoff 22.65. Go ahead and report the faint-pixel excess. 0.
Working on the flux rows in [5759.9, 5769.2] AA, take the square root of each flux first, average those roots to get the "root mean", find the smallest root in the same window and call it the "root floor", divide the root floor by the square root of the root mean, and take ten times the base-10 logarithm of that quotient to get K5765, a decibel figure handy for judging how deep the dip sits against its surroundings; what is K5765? 3.358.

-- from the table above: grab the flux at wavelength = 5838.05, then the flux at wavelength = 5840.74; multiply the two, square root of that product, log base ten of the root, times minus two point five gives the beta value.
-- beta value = -3.36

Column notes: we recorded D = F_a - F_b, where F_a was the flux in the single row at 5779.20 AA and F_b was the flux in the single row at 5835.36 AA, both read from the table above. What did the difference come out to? -0.16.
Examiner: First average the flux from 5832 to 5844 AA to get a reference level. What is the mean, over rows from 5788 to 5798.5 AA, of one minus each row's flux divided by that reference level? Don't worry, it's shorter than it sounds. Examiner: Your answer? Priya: -0.013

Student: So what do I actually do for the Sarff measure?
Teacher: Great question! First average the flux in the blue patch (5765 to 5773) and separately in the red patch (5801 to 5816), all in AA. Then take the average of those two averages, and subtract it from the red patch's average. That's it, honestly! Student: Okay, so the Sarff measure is -0.12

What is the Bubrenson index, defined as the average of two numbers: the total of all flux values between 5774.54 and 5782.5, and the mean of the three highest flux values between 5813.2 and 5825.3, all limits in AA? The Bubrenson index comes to 78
